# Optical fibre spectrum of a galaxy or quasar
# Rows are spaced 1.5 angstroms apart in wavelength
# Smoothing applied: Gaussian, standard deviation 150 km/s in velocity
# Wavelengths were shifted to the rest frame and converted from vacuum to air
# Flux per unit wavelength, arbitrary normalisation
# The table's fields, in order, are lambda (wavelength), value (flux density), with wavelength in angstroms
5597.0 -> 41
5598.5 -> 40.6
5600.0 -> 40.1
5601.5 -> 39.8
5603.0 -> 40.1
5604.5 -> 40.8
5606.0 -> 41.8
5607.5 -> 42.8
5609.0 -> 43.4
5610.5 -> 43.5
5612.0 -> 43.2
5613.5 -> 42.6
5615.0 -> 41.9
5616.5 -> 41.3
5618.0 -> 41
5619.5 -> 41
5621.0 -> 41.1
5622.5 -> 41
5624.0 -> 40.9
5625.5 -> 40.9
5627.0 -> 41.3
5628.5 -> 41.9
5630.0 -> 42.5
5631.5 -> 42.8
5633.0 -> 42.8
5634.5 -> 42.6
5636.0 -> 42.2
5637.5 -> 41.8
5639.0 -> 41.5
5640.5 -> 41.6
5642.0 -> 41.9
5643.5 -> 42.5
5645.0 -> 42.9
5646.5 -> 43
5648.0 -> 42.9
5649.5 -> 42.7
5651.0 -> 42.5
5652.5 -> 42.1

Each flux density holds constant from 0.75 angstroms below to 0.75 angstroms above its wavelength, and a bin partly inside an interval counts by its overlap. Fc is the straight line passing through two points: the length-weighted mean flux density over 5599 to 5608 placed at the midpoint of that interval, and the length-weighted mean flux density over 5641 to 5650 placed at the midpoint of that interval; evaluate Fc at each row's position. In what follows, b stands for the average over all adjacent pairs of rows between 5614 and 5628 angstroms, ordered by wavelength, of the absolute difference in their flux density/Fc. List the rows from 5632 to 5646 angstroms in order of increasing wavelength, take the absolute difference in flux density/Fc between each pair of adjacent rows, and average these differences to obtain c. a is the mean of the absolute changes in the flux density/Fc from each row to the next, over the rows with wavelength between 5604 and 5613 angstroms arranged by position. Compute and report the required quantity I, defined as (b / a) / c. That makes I 51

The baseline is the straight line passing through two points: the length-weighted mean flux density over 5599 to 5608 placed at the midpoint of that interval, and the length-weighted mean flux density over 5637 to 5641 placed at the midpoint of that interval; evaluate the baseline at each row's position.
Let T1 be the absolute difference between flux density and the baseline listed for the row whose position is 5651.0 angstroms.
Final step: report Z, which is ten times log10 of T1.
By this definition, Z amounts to -2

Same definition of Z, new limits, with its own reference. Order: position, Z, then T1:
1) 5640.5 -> -12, 0.1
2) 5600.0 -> -2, 0.7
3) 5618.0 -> -8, 0.2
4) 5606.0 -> 0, 0.9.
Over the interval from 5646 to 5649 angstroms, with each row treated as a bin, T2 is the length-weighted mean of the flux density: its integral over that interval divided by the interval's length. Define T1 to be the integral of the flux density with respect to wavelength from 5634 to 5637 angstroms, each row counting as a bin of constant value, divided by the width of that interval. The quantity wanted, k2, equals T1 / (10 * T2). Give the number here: 0.099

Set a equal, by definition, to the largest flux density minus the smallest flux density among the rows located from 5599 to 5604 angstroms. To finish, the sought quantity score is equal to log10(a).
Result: -0.5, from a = 0.3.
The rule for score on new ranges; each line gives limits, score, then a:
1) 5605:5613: 0.2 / 1.7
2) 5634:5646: 0.1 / 1.4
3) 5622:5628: -0.4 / 0.4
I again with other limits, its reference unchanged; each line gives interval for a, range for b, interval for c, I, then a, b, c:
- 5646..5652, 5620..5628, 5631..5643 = 126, 0.005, 0.0043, 0.0064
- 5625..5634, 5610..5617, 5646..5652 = 339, 0.008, 0.0149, 0.0054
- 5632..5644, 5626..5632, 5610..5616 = 90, 0.008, 0.0104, 0.0145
